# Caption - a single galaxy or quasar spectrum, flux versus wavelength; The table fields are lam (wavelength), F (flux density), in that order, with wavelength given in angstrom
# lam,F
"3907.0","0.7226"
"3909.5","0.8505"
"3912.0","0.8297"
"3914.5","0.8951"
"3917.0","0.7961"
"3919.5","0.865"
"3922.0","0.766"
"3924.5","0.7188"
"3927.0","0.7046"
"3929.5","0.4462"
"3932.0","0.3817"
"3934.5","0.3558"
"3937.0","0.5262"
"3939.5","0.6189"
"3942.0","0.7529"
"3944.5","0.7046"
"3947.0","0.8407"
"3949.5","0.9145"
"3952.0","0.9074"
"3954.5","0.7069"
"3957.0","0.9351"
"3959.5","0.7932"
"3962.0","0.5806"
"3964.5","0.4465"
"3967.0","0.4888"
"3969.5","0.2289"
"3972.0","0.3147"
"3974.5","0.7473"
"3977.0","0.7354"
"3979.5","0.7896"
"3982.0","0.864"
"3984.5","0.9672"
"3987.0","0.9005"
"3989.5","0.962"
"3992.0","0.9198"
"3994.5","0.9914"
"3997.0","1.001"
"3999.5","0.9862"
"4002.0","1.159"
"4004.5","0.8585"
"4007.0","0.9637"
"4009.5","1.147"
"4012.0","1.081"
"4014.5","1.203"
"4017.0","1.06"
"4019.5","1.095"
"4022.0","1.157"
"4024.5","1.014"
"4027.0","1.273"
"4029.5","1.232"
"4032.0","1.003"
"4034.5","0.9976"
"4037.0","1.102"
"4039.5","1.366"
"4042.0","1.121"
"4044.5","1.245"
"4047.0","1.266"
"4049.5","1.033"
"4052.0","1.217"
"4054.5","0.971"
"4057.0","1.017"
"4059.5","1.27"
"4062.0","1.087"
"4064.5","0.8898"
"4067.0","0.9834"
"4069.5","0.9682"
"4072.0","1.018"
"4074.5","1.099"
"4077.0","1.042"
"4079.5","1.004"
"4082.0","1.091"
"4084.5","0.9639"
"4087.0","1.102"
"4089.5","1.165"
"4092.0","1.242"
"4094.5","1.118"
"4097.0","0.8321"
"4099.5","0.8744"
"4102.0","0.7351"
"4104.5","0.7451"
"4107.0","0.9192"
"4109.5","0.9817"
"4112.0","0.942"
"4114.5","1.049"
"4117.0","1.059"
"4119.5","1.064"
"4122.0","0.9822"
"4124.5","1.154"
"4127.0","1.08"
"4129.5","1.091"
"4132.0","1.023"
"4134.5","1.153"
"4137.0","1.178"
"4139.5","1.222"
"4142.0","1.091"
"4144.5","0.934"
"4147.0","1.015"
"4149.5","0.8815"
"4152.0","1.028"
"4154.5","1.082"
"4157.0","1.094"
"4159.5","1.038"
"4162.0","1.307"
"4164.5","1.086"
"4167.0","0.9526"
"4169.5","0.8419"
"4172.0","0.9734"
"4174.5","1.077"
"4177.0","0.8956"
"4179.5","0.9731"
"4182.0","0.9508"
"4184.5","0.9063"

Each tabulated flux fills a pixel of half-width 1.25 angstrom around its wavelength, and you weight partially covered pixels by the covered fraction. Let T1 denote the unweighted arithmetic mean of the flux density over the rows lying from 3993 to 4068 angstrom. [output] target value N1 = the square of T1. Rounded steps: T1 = 1.09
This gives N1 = 1.2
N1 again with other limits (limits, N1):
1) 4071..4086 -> 1.1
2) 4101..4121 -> 0.9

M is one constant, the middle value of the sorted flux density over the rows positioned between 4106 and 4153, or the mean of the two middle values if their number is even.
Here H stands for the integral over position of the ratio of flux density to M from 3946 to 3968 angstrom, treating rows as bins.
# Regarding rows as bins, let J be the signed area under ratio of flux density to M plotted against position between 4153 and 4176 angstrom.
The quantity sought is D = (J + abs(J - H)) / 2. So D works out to 15.3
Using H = 15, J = 23.0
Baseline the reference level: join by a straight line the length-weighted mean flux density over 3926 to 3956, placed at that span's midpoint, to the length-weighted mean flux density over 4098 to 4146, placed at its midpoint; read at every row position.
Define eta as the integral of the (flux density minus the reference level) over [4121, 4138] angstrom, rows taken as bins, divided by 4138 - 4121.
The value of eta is 0.07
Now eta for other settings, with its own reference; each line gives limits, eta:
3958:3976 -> -0.18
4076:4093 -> 0.15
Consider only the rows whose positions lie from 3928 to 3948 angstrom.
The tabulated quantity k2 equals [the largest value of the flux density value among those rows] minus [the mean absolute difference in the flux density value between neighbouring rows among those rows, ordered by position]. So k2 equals 0.7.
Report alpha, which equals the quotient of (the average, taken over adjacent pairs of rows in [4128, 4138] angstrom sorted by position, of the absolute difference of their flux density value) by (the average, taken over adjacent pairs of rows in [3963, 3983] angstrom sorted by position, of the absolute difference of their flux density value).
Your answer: 0.54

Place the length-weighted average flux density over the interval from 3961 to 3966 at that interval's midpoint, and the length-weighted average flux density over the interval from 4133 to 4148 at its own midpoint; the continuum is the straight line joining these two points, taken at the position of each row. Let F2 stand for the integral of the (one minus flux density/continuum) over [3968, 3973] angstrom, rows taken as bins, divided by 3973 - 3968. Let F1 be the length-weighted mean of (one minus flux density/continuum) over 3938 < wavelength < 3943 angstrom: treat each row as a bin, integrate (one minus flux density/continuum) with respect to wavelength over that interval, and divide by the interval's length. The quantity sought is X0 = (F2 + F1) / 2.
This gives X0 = -0.04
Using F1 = -0.6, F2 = 0.5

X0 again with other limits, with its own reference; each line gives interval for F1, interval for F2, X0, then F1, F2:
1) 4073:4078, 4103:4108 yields -0.02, -0.2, 0.2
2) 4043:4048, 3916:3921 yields -0.95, -0.6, -1.3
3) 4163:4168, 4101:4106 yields 0.18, 0.1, 0.2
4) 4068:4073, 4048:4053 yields -0.28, -0.1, -0.4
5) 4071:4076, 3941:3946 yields -0.43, -0.2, -0.7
